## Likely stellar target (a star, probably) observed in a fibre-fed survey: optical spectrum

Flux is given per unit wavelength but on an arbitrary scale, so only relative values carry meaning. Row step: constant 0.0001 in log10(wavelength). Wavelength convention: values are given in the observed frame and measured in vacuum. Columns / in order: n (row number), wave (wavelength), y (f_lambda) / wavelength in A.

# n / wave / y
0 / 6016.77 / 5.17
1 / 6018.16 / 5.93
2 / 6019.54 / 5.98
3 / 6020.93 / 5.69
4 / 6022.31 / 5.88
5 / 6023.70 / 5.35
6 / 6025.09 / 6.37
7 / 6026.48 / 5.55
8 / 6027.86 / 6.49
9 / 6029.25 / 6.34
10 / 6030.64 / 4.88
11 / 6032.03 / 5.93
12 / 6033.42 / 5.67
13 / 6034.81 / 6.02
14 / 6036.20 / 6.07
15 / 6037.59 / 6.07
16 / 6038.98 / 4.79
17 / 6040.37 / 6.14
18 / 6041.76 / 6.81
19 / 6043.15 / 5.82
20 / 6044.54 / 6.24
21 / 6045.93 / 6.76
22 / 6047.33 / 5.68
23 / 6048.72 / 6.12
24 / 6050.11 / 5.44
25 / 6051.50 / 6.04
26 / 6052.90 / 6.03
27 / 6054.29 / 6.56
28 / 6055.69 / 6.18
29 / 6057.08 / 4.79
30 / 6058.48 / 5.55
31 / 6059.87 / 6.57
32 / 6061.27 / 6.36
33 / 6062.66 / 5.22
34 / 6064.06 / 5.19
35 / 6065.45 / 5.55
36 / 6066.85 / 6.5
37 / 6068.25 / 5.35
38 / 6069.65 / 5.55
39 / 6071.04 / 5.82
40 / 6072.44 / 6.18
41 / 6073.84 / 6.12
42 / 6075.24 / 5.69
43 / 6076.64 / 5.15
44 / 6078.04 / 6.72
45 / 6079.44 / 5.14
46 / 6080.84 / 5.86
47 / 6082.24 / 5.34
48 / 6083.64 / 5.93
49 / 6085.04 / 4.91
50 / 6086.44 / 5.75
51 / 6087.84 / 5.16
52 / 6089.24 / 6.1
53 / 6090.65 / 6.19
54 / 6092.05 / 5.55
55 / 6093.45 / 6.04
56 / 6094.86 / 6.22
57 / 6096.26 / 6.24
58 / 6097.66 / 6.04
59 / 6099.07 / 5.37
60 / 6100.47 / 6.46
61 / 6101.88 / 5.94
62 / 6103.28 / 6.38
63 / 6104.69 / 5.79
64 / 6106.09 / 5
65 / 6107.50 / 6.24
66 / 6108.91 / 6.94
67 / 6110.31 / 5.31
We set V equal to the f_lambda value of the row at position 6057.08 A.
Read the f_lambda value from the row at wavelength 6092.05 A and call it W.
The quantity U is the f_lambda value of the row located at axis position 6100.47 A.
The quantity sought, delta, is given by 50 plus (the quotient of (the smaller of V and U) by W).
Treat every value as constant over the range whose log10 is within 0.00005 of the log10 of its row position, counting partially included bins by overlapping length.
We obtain 50.86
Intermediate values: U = 6.46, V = 4.79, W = 5.55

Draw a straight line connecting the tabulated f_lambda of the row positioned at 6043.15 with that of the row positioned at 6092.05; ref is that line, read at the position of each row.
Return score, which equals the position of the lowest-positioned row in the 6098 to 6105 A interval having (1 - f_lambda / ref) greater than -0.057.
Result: 6099.07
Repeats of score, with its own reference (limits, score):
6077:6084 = 6079.44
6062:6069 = 6062.66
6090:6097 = 6092.05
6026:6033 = 6026.48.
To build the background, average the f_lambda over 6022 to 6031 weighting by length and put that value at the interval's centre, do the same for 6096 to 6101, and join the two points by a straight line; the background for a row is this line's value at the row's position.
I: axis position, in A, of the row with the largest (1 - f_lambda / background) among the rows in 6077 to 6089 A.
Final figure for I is 6085.04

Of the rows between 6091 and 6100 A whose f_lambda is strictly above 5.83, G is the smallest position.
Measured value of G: 6093.45 A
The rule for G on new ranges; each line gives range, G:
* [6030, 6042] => 6032.03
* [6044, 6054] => 6044.54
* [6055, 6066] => 6055.69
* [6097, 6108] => 6097.66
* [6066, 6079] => 6066.85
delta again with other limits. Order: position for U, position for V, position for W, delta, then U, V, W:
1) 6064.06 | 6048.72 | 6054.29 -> 50.79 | 5.19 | 6.12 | 6.56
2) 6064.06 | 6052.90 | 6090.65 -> 50.84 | 5.19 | 6.03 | 6.19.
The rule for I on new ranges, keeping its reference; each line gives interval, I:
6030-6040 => 6038.98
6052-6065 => 6057.08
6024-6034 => 6030.64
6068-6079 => 6076.64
